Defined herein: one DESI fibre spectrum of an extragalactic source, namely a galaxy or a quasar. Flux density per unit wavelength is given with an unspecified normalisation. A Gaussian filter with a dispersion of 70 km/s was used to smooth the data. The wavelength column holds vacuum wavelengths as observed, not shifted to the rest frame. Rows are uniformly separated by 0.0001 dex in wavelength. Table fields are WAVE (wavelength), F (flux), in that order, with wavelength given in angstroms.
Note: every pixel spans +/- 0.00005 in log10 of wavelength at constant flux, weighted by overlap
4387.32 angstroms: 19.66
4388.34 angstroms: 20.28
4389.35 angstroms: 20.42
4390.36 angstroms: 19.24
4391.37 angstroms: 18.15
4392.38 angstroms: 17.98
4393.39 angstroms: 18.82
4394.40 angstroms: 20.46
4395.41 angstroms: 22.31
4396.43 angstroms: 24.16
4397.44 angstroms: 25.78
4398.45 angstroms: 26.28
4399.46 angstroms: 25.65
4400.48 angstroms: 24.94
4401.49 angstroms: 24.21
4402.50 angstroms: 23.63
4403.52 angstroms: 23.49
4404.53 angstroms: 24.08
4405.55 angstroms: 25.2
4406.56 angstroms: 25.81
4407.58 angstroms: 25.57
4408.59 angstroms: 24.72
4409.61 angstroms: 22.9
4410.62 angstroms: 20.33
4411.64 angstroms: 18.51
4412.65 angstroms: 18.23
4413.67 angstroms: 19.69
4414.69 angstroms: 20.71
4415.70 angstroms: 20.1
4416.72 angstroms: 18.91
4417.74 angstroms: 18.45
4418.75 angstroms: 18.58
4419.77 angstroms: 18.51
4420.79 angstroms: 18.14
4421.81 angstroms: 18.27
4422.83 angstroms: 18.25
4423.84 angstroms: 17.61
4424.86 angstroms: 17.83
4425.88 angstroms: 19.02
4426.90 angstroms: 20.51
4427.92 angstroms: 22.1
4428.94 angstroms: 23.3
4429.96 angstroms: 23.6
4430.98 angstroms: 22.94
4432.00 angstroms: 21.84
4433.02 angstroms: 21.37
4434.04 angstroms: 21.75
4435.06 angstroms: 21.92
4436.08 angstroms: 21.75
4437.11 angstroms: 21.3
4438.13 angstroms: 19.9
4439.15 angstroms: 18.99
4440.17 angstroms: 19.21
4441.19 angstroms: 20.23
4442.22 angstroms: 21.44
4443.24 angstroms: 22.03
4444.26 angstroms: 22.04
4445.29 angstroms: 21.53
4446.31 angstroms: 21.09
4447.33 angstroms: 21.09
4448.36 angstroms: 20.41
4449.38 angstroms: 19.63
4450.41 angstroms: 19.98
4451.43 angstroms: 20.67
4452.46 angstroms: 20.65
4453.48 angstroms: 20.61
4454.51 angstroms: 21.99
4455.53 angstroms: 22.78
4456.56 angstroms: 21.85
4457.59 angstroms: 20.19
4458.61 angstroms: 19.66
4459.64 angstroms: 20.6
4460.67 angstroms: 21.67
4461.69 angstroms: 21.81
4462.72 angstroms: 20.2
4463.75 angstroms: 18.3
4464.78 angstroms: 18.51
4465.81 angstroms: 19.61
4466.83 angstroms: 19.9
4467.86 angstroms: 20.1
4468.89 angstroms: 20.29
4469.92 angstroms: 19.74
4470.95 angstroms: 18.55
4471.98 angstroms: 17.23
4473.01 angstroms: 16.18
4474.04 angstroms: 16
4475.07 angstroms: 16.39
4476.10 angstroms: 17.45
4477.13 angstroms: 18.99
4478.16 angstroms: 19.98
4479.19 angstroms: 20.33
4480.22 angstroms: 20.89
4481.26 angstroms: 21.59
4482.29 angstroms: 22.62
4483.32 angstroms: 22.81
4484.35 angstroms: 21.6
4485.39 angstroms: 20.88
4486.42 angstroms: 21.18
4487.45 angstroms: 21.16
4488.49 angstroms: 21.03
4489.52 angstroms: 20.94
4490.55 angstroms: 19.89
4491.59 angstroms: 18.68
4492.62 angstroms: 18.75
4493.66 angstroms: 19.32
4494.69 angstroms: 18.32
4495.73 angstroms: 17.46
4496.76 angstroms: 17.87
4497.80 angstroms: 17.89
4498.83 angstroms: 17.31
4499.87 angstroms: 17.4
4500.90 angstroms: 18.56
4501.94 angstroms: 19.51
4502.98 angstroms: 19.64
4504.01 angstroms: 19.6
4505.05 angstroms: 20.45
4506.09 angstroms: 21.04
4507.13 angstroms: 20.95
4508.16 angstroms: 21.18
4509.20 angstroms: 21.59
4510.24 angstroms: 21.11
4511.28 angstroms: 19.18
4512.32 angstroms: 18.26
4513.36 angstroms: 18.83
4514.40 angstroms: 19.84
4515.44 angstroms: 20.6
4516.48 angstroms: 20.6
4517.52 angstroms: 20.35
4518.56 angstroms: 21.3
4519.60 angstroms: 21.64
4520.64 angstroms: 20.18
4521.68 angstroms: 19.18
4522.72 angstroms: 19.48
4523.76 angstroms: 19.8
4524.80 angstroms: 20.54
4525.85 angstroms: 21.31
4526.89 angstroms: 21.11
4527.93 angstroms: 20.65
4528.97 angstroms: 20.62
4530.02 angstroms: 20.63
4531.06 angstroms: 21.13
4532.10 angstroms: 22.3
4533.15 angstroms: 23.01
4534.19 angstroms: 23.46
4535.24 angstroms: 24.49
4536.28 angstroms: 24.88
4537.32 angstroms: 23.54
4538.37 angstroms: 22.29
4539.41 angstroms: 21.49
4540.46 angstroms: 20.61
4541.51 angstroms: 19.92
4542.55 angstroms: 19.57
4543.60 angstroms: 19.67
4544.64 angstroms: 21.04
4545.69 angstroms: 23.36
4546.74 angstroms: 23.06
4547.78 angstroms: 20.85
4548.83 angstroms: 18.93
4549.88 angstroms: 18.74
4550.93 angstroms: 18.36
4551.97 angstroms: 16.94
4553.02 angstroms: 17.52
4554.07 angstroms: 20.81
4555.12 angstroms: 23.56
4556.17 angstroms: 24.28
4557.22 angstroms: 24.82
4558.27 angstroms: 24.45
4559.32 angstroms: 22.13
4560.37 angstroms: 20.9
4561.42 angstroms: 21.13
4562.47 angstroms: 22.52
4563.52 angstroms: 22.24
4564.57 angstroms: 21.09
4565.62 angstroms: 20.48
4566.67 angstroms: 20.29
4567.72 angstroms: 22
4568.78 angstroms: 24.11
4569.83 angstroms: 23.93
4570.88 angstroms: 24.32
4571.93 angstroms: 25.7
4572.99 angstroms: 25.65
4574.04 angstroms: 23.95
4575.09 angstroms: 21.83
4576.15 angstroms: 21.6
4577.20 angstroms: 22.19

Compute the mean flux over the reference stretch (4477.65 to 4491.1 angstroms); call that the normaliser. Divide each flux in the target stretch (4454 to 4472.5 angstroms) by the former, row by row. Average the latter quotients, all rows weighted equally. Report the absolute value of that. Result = 0.95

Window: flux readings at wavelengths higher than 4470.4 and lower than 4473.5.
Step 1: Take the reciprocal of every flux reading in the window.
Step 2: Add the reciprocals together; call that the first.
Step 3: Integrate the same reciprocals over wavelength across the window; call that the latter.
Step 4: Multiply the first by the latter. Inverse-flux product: 0.031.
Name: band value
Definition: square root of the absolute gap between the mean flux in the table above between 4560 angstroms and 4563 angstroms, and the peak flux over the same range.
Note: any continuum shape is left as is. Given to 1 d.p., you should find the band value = 1.0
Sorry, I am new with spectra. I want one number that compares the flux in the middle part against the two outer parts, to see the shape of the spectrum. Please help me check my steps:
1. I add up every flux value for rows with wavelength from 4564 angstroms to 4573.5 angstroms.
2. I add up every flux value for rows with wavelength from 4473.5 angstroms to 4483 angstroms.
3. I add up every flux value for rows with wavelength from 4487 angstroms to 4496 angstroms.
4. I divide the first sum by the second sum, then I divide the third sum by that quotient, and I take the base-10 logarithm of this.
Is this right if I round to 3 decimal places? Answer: 2.168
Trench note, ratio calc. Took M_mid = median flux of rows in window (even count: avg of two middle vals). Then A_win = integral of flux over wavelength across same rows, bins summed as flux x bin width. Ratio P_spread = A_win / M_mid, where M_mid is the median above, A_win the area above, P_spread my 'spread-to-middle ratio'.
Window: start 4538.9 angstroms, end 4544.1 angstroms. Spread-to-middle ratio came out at 5.3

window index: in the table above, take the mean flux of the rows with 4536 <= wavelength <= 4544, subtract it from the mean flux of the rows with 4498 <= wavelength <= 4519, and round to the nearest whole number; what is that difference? -2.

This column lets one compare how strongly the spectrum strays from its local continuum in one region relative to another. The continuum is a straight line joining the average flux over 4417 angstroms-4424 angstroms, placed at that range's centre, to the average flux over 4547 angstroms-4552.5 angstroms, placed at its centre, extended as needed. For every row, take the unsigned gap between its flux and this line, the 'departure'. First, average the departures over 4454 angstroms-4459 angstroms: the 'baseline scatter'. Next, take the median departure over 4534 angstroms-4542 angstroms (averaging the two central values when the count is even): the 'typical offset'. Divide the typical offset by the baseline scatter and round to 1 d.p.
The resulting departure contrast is 1.4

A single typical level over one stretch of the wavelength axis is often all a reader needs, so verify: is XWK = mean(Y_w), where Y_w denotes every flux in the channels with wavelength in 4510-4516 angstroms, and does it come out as 19.6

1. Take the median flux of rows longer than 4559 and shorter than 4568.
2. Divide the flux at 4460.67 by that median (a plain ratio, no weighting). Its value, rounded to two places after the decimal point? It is 1.03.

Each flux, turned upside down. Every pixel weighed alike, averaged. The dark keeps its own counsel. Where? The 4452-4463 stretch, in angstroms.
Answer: 0.0475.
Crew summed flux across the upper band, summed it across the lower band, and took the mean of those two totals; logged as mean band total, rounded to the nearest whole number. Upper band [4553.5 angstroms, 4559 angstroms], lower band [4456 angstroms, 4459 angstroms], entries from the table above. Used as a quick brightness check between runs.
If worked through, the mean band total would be 90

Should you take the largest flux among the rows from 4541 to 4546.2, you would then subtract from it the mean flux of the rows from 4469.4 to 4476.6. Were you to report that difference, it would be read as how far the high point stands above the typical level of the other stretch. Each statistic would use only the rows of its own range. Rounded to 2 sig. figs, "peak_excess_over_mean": 6.0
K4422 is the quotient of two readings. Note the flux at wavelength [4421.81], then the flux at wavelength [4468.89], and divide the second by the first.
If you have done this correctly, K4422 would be 1.11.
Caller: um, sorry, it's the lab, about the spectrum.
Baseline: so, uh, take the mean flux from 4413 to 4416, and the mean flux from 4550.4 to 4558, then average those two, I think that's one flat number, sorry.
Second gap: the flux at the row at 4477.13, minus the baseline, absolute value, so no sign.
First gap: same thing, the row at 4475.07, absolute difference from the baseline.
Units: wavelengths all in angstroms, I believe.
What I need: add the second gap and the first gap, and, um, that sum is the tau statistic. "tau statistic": 5.7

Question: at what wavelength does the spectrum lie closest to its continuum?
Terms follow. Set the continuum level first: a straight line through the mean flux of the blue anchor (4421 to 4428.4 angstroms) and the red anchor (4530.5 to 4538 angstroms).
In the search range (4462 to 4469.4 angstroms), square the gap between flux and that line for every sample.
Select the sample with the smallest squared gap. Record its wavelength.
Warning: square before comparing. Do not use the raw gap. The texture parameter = 4462.72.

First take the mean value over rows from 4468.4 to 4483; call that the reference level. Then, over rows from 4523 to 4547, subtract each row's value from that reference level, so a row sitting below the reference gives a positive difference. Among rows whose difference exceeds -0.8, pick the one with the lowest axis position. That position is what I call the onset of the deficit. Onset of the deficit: 4523.76 angstroms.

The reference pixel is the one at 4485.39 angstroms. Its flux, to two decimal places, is 20.88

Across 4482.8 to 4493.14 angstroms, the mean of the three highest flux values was 21.9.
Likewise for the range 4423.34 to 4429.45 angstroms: 22.0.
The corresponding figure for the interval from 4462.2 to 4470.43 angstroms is 20.2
